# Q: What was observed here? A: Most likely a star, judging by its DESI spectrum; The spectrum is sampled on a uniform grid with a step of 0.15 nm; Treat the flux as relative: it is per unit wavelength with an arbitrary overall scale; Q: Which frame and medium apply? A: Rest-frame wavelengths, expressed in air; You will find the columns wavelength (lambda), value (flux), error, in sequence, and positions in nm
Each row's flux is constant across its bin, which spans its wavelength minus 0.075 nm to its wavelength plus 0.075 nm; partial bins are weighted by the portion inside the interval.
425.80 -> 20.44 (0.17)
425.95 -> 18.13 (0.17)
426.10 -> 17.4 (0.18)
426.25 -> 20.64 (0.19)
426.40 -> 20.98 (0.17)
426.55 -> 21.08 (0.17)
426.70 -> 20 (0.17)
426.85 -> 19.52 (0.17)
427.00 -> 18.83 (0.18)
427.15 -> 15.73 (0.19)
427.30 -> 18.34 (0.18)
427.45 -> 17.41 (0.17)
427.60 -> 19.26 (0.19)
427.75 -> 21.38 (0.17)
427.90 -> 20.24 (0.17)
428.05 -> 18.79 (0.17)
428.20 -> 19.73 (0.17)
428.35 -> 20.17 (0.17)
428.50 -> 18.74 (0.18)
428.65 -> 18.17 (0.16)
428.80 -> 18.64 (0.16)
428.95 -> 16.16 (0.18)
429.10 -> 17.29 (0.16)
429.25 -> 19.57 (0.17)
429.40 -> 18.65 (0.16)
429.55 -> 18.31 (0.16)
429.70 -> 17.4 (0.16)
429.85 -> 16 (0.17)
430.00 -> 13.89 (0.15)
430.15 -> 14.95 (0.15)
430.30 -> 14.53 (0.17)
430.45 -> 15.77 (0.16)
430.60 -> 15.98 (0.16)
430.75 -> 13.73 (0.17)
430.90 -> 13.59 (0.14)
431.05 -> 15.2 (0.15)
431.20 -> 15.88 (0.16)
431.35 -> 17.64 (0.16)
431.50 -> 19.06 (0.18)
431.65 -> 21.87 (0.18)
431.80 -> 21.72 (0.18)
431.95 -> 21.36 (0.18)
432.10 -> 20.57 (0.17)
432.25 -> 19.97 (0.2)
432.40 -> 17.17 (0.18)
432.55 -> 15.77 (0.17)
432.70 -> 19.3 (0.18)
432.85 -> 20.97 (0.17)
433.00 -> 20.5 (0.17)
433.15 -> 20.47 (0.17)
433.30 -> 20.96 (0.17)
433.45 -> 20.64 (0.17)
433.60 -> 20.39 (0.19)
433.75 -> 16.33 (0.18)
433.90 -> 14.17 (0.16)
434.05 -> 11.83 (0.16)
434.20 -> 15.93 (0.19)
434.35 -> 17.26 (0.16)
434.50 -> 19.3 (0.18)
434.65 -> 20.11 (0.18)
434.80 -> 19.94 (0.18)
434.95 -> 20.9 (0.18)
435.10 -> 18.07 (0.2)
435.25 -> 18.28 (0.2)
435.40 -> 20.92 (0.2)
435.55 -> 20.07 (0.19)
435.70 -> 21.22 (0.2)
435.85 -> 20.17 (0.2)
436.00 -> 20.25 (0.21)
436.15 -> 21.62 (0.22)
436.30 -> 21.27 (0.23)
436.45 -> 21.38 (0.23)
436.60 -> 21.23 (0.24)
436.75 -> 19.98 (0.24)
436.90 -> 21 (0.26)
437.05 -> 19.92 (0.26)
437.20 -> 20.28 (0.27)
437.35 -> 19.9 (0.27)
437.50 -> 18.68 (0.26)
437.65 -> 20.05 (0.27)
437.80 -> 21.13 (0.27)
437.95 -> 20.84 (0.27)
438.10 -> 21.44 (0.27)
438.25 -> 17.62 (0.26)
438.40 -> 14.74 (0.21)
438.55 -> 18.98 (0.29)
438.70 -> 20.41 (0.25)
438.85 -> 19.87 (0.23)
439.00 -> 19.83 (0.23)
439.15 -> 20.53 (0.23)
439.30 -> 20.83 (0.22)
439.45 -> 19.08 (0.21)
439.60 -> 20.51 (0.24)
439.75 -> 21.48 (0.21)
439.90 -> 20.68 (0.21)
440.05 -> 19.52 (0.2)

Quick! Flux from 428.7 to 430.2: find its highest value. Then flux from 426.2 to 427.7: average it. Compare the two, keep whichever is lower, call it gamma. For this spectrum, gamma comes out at 19.2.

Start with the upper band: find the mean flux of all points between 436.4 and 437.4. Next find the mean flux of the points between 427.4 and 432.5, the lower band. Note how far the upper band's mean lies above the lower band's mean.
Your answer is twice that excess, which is 5.2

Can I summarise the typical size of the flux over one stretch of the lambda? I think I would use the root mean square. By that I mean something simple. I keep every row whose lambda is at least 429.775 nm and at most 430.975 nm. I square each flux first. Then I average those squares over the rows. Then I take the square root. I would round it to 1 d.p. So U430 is 14.8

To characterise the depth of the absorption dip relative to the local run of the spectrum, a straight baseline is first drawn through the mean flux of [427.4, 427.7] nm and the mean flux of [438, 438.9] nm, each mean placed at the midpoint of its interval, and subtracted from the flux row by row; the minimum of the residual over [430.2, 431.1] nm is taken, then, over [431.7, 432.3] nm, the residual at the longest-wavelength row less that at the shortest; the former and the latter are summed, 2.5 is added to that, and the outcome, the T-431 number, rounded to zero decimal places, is -4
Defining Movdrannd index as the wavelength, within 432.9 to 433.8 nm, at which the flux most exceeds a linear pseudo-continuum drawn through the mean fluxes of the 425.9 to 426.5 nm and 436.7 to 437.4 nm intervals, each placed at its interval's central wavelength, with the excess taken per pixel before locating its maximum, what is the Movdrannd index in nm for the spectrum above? 433.30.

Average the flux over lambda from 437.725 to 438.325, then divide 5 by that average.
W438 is 0.247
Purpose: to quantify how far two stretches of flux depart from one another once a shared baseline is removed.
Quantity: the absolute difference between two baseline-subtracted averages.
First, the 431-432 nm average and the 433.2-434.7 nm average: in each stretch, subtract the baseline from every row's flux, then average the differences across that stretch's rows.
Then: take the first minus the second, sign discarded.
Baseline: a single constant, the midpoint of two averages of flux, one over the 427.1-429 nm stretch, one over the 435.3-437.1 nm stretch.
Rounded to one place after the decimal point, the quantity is 1.3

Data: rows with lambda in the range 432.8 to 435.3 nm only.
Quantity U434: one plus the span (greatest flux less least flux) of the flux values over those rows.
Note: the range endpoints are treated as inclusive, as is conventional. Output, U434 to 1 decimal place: 10.1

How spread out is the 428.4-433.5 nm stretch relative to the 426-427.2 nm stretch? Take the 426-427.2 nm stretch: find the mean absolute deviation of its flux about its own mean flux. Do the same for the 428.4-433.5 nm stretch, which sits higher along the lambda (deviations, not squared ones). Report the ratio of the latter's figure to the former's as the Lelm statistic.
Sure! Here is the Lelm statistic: 1.46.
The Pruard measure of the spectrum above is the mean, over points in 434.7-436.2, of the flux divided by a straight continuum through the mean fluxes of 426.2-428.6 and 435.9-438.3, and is 0.99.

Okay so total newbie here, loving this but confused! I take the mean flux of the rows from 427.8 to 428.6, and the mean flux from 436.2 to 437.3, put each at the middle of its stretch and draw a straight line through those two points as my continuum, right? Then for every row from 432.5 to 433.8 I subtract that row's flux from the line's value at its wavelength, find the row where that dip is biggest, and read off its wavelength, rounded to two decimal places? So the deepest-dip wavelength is 432.55 nm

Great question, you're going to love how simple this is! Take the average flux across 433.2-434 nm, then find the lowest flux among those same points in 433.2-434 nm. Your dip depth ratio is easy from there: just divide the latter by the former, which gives 0.77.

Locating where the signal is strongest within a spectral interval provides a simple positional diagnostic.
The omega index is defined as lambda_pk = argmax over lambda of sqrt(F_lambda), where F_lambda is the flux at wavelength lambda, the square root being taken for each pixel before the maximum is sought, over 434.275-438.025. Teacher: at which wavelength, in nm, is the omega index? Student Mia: 436.15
